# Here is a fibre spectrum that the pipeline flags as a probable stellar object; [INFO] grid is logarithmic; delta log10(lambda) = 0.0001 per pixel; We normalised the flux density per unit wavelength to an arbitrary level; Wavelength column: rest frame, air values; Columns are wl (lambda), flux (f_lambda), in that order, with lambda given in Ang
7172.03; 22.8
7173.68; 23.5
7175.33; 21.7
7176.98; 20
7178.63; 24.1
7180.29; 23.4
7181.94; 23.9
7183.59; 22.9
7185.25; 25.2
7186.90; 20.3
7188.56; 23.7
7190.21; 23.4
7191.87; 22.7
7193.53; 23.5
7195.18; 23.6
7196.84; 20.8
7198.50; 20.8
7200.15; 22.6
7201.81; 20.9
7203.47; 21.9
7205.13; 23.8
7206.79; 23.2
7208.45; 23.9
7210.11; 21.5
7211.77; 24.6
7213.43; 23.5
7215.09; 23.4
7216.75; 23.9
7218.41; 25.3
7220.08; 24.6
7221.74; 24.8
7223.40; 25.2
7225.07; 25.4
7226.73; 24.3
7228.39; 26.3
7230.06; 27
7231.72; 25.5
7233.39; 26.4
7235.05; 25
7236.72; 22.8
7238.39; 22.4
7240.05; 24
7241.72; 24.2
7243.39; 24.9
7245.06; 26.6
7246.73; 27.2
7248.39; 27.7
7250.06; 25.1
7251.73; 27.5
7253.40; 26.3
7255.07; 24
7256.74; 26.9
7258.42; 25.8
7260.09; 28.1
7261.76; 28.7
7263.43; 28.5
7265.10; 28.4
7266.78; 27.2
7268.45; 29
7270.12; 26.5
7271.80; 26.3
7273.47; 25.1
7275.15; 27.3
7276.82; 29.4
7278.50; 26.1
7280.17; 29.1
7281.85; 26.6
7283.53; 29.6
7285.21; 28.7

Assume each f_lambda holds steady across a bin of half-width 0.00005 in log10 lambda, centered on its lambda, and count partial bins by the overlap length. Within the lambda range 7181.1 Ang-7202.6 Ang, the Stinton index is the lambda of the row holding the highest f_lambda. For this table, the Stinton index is 7185.25 Ang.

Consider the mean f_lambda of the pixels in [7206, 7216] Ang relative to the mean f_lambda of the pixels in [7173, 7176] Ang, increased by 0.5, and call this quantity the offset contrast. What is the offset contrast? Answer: 1.53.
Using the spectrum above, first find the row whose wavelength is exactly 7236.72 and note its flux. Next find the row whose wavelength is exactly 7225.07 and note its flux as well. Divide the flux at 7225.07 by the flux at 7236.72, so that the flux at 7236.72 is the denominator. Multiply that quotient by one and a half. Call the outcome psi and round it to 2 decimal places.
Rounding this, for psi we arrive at 1.67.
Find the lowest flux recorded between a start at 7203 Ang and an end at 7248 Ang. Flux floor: 21.5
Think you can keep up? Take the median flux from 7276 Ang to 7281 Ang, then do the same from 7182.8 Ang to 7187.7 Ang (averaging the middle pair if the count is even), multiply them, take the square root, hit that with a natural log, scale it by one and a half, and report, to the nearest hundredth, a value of 4.88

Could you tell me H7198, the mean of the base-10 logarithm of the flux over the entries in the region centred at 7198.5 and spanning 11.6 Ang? 1.34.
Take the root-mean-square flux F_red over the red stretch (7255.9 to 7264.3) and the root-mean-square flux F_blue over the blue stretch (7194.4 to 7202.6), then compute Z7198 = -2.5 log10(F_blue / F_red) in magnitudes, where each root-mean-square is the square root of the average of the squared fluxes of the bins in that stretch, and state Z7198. 0.26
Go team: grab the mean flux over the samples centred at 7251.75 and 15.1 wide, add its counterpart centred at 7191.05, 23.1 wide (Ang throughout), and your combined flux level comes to 49.0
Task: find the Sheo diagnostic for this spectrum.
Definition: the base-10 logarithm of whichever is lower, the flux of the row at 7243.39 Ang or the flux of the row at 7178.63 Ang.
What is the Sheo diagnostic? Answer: 1.38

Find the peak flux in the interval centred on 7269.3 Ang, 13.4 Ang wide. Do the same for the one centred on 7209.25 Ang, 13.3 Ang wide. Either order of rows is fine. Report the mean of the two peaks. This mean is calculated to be 26.8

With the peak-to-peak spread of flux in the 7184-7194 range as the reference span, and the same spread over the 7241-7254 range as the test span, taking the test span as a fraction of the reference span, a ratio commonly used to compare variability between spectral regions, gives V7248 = 0.71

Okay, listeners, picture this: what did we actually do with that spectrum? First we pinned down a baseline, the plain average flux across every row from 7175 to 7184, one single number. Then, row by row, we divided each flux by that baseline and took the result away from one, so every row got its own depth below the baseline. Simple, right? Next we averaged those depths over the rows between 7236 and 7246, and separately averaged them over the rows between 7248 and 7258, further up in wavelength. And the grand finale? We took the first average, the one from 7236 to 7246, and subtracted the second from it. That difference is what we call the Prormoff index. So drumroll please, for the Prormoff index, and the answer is 0.09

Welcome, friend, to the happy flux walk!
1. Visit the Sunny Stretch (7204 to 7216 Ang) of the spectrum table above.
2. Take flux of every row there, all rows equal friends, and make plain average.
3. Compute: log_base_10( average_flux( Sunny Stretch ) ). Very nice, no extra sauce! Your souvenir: 1.37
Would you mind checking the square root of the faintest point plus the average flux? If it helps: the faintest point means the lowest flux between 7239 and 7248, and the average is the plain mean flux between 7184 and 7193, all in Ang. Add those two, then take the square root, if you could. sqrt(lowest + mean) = 6.86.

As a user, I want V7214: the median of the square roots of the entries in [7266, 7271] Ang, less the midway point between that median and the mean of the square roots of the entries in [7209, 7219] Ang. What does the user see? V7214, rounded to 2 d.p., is 0.17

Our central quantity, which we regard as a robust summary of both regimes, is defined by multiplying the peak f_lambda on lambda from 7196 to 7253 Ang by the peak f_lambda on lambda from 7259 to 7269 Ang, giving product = 803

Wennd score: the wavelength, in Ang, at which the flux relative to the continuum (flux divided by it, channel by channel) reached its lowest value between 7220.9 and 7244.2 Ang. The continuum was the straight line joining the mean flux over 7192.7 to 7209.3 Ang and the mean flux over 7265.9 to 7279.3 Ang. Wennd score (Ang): 7238.39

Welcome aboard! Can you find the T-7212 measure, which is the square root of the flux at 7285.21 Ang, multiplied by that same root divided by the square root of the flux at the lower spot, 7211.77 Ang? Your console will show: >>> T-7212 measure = 5.79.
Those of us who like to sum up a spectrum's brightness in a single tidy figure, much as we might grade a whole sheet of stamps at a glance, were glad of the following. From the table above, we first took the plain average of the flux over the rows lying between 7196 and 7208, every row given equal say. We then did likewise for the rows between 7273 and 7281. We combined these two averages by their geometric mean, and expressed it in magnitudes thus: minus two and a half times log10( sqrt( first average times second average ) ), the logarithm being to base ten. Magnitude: -3.48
